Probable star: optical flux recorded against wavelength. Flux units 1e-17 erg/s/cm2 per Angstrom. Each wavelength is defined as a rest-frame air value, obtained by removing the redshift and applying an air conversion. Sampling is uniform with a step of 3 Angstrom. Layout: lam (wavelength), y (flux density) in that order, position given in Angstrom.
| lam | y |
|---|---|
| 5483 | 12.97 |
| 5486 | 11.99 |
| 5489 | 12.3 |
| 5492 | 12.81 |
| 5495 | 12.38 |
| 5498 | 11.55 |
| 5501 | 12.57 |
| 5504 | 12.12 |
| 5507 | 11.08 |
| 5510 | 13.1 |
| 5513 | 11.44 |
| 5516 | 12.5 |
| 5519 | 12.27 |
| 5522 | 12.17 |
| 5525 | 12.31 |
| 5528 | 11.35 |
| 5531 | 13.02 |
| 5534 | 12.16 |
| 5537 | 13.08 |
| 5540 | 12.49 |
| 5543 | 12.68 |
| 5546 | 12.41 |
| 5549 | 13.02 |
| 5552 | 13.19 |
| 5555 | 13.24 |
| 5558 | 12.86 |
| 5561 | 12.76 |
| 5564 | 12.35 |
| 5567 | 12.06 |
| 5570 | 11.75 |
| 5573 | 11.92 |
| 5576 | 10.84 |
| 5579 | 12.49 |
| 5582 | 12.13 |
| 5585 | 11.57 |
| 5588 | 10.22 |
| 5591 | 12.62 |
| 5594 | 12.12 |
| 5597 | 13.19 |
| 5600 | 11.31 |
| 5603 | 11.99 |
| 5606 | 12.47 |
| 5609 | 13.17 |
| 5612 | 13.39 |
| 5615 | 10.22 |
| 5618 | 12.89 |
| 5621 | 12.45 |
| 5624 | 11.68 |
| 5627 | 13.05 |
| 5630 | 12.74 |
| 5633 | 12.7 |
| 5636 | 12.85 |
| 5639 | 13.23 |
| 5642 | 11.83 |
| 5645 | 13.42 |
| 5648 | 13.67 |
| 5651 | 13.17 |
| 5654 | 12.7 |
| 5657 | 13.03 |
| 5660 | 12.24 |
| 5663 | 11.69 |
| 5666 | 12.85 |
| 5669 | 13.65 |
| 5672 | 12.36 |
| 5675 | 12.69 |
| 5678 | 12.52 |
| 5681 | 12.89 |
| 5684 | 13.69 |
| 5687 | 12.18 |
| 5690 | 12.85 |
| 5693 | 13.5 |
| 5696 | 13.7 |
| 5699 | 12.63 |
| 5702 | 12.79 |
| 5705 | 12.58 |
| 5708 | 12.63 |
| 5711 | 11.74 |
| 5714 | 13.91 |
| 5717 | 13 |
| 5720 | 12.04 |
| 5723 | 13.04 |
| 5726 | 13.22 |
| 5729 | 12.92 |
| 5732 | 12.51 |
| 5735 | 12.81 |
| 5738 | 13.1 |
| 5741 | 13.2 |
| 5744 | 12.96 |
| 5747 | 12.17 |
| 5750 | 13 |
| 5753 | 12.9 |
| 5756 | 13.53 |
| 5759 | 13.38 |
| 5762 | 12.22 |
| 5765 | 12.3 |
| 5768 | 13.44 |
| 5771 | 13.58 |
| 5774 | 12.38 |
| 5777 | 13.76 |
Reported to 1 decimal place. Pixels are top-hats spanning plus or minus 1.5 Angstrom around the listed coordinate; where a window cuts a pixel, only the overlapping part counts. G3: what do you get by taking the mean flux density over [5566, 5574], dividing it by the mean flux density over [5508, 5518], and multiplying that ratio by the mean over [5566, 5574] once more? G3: 11.5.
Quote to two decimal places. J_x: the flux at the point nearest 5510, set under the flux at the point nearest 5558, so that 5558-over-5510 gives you 0.98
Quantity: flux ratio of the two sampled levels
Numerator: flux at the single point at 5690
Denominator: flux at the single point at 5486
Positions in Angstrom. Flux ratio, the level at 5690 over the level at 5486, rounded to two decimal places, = 1.07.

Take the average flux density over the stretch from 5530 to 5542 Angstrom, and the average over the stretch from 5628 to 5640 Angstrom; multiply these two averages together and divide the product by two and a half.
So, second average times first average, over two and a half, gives 65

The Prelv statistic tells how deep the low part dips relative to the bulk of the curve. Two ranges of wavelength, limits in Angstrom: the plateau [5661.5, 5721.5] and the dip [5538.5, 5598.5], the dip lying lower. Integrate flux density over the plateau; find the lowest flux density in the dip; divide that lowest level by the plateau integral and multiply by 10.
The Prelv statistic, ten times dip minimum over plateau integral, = 0.133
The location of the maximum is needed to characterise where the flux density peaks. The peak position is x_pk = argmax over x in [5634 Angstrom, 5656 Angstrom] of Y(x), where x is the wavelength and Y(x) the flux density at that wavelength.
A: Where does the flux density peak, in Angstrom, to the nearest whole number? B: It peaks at 5648 Angstrom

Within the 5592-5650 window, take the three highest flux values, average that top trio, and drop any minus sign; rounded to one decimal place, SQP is 13.5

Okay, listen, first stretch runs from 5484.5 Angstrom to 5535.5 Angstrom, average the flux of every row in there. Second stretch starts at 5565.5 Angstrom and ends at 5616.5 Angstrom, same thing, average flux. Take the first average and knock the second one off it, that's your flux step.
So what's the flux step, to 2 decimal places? 0.22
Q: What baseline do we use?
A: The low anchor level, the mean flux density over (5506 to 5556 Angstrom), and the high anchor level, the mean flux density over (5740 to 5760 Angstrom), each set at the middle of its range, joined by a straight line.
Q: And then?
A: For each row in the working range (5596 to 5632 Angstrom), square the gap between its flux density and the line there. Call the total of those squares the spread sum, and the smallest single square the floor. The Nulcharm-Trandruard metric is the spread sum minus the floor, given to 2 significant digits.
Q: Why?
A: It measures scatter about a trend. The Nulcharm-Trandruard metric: 11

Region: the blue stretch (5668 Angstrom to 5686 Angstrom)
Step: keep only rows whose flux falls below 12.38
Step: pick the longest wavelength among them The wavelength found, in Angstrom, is 5672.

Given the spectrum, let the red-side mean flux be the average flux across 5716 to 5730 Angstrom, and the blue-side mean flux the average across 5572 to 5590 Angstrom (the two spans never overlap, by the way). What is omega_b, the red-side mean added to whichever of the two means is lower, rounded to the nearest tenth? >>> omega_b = 24.4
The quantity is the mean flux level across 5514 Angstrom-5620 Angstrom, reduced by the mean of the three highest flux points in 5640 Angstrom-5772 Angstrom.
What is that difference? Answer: -1.5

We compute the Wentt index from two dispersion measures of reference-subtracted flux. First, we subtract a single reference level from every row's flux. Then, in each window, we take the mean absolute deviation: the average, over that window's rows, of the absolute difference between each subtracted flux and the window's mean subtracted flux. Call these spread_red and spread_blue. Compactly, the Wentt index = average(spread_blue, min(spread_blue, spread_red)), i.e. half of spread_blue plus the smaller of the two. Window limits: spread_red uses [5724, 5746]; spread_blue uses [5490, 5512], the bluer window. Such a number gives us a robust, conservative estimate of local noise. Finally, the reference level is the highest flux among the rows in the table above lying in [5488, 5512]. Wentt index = 0.37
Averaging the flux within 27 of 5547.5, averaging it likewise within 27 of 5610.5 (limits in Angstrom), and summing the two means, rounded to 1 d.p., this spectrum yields 24.7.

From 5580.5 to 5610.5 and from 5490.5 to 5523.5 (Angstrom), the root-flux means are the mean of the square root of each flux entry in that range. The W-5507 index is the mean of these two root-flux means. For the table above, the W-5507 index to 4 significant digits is 3.481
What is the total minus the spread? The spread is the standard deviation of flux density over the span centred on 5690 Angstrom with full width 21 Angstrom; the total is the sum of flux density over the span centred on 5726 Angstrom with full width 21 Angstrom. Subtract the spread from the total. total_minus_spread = 89.0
